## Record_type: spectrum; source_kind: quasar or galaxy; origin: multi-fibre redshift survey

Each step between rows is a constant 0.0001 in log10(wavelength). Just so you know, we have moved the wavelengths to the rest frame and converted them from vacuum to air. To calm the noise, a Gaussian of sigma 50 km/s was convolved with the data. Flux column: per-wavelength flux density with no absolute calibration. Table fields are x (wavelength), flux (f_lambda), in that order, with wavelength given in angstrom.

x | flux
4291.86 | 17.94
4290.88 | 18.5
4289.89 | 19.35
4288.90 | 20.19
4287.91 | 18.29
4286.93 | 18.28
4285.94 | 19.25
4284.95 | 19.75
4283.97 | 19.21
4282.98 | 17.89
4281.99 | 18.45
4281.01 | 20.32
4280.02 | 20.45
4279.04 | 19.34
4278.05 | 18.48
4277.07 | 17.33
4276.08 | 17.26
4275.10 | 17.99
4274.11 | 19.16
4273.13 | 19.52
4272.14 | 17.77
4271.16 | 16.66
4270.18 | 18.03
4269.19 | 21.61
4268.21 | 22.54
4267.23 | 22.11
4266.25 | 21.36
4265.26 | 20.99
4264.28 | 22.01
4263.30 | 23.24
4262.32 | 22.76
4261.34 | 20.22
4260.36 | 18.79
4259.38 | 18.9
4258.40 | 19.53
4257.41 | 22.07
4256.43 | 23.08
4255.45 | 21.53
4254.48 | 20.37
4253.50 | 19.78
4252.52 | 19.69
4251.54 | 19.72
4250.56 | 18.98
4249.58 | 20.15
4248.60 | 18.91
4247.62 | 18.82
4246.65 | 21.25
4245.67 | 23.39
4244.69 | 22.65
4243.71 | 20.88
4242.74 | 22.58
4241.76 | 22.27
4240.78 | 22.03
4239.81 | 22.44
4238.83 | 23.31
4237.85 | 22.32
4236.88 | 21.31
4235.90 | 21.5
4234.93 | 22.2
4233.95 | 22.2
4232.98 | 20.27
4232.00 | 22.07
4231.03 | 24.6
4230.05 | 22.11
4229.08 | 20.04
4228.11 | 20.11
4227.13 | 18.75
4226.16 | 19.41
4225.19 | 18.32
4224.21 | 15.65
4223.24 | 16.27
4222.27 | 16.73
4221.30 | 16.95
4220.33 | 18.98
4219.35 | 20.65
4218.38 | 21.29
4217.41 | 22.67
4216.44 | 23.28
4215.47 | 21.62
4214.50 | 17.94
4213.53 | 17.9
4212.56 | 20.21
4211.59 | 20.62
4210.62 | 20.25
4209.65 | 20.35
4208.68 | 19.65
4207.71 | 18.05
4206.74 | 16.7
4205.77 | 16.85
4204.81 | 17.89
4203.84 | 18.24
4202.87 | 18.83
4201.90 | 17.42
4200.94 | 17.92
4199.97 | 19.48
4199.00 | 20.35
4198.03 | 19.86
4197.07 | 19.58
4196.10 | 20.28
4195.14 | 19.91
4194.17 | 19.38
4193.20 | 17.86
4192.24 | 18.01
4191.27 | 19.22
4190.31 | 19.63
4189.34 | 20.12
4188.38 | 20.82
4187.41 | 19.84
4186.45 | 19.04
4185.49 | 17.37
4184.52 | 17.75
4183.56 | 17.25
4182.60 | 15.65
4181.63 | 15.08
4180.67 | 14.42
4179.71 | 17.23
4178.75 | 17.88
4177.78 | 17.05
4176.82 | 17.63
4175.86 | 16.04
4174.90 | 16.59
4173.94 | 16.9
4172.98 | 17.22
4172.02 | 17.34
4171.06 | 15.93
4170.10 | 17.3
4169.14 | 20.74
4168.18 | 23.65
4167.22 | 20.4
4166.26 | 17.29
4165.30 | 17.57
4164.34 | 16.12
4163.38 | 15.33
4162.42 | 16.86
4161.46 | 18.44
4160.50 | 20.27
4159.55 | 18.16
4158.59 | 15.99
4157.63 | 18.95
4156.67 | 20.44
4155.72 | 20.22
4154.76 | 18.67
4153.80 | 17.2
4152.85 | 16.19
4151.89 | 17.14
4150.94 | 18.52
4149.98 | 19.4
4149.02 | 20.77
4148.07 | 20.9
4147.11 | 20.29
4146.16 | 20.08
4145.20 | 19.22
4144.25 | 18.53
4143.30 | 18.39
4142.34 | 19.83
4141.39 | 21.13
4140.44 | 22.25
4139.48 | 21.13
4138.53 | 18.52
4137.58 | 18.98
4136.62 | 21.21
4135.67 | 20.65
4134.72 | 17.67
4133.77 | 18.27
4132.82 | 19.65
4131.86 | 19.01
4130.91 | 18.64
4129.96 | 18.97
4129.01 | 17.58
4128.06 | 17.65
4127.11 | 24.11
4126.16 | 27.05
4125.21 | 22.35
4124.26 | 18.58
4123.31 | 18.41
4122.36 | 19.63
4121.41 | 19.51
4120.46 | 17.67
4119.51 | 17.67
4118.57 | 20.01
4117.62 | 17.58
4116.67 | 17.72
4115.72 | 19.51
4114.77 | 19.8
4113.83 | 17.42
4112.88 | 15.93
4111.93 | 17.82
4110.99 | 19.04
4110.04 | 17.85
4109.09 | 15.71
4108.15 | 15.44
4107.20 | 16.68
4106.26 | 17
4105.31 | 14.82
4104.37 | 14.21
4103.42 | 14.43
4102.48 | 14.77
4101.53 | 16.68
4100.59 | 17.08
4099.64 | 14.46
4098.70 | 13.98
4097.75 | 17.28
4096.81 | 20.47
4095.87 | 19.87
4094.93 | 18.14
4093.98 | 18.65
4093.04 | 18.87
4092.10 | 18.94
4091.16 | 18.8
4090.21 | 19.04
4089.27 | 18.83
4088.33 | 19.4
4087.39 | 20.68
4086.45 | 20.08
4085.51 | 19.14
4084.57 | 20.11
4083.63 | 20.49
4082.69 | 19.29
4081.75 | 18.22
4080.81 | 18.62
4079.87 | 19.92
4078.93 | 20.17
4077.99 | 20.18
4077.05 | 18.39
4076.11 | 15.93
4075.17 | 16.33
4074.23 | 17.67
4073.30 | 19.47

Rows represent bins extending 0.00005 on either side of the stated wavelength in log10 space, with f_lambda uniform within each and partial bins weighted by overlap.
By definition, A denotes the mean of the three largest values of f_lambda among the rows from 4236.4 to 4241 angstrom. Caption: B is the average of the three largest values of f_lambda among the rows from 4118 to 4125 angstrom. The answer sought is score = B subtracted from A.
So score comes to 3.0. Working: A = 22.7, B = 19.7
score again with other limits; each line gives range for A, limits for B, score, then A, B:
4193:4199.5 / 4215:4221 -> -2.3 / 20.2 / 22.5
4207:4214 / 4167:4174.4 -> -1.2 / 20.4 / 21.6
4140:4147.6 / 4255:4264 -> -1.8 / 21.2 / 23.0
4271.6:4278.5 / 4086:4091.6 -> -1.0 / 19.1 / 20.1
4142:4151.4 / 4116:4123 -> 0.9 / 20.7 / 19.7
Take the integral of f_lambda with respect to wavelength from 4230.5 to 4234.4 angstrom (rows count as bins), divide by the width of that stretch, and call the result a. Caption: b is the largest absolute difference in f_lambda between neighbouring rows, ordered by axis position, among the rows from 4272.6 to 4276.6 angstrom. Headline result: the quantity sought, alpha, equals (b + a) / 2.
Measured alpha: 11.7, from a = 22.3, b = 1.2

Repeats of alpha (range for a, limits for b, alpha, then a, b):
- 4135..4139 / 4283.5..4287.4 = 10.4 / 19.7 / 1.0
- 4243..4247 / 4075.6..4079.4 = 12.3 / 22.1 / 2.5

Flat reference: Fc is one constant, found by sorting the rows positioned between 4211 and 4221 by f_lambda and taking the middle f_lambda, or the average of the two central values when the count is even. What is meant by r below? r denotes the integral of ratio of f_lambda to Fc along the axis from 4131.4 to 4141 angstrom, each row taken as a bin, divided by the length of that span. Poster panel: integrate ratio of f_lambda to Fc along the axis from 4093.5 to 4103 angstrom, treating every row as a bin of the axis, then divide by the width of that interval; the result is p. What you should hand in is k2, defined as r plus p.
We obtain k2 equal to 1.786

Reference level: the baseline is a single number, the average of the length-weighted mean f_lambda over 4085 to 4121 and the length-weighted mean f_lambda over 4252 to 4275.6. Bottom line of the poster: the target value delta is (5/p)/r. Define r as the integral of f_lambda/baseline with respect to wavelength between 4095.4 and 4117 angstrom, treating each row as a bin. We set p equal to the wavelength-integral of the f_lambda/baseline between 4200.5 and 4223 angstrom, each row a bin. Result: 0.0115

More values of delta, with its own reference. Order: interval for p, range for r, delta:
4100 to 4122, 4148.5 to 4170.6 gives 0.0118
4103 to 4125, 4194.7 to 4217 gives 0.0109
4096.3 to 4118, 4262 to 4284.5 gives 0.0112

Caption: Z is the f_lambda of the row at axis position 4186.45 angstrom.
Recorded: 19.04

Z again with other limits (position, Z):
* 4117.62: 17.58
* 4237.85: 22.32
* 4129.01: 17.58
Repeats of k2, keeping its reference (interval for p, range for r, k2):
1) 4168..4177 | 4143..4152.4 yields 1.798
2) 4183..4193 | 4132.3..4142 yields 1.880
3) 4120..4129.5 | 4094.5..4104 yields 1.790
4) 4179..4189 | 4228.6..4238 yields 1.908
